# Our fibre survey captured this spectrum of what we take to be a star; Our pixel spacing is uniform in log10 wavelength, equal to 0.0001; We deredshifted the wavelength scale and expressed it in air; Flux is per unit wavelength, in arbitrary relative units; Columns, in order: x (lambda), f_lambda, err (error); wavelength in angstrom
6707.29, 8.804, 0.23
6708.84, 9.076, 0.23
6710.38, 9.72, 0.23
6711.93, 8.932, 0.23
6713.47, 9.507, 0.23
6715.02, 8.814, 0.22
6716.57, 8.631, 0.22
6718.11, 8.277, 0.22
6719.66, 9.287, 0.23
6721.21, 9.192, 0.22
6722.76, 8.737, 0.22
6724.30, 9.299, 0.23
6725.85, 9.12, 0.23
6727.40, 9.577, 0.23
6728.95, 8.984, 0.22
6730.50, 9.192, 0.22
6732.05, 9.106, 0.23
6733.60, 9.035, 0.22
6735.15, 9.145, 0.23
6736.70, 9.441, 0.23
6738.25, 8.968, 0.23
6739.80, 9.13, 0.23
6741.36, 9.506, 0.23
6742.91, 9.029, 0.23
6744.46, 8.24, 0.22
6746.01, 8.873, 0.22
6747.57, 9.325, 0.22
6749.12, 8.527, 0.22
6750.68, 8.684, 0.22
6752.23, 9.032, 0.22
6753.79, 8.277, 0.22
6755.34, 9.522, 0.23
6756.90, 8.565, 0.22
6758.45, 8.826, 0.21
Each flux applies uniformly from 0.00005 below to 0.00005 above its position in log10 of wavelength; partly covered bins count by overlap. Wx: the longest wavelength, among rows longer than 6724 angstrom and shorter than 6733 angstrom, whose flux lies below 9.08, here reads 6728.95 angstrom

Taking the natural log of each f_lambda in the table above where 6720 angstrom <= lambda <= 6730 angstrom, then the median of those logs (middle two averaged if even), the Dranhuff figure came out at 2.21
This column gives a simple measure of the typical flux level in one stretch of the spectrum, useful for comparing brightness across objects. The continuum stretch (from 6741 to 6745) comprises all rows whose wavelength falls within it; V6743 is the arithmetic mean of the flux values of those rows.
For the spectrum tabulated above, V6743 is 8.9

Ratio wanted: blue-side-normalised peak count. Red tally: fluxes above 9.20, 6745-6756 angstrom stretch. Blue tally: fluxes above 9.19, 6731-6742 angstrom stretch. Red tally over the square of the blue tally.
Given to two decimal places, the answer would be 0.50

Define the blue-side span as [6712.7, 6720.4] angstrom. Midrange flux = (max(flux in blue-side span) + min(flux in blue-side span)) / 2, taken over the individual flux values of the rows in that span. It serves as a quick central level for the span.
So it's 8.89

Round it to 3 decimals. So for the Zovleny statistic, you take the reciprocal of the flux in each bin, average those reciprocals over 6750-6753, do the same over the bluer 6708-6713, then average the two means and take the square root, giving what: 0.333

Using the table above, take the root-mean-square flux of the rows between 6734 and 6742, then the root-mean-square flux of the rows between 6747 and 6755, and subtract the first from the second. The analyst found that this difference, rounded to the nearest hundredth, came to -0.46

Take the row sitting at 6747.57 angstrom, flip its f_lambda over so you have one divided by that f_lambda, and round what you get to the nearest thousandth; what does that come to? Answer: 0.107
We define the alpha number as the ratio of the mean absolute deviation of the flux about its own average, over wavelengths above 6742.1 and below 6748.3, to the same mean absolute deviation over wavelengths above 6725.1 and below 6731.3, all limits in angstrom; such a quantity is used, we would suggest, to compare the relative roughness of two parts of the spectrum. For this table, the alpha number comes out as 1.7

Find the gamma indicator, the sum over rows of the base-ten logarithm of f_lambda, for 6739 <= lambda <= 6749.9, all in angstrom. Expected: 7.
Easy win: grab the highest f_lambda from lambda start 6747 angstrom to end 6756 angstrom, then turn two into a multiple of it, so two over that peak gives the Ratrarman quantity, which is 0.210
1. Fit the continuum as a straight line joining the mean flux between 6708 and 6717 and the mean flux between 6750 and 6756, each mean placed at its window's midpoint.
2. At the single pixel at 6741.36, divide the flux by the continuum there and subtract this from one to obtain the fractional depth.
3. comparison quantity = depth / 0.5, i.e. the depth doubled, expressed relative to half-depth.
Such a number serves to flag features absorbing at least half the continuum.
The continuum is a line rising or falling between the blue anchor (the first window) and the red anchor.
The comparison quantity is -0.125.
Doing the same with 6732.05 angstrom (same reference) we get -0.023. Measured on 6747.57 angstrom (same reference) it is -0.093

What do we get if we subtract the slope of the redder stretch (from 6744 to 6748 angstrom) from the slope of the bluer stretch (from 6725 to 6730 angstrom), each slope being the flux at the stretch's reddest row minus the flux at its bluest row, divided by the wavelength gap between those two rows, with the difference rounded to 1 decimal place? -0.4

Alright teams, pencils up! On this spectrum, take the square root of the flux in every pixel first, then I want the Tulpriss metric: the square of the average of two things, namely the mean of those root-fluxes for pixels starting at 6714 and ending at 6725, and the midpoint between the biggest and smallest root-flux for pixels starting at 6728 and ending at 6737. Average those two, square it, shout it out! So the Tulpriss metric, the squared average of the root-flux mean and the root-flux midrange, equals 9.05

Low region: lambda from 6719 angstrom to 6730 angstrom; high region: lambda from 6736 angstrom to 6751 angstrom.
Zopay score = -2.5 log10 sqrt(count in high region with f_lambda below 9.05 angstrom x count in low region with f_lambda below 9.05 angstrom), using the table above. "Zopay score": -1.35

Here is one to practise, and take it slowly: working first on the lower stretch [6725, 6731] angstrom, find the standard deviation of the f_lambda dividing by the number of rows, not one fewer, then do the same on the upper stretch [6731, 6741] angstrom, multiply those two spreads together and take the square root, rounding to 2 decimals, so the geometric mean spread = 0.18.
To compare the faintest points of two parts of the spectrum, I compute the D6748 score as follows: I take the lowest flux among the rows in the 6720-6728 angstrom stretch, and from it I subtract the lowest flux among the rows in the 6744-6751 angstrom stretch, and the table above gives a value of 0.50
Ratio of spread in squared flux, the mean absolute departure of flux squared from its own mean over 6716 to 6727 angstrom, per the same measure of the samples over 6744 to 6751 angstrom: 1.13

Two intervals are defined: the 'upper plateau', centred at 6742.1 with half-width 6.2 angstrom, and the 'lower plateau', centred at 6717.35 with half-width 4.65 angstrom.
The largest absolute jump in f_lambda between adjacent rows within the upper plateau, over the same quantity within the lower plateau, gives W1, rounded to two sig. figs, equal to 0.78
